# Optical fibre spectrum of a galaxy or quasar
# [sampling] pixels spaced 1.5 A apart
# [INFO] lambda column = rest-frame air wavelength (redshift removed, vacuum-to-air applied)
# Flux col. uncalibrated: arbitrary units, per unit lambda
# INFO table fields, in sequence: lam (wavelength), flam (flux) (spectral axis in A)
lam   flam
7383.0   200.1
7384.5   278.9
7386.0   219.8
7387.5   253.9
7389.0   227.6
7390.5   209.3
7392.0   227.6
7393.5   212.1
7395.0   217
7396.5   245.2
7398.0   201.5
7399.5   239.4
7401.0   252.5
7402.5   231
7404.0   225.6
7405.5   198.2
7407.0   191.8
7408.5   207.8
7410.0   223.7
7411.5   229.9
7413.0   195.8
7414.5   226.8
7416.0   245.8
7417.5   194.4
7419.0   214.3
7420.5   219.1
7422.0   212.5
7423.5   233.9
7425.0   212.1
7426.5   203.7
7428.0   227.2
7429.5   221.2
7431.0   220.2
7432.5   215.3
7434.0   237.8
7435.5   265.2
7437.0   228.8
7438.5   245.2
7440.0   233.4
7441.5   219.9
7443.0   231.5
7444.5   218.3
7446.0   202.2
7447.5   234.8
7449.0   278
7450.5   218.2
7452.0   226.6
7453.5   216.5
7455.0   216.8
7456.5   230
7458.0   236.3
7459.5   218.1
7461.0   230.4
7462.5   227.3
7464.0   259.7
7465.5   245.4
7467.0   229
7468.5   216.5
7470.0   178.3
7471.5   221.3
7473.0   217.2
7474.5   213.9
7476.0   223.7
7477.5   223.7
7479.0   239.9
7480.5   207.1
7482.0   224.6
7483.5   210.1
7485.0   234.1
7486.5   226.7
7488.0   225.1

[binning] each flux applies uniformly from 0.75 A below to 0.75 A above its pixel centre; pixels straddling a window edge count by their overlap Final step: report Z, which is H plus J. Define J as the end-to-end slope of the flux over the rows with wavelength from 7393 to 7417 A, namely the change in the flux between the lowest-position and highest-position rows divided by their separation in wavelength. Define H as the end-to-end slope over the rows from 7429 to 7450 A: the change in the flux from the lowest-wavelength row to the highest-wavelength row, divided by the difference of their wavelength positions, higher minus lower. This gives 4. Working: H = 3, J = 1.5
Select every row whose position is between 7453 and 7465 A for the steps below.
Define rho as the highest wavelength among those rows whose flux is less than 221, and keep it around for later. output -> 7459.5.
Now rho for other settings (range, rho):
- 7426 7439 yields 7432.5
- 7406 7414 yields 7413.0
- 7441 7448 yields 7446.0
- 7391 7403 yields 7398.0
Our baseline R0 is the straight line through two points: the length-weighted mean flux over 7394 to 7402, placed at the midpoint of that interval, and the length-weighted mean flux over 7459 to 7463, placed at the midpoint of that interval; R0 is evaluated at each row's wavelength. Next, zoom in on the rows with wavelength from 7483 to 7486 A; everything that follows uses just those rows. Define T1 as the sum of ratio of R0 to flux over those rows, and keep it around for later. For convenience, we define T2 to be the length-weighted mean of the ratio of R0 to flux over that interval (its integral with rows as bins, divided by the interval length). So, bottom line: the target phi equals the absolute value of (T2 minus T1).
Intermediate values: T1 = 2.0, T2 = 1.00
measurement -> 1.02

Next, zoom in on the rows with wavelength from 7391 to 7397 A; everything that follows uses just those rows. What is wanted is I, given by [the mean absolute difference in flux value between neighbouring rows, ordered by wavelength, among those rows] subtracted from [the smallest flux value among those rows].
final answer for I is 196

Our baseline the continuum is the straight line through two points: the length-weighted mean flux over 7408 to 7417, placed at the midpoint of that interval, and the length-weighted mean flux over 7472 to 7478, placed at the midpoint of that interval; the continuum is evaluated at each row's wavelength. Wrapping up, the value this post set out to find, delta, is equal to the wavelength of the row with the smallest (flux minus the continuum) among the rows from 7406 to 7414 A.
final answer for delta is 7407.0 A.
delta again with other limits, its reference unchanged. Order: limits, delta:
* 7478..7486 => 7480.5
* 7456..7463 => 7459.5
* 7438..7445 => 7444.5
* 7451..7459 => 7453.5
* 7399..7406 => 7405.5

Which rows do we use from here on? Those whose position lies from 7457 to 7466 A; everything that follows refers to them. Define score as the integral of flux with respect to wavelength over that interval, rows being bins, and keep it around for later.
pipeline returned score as 2122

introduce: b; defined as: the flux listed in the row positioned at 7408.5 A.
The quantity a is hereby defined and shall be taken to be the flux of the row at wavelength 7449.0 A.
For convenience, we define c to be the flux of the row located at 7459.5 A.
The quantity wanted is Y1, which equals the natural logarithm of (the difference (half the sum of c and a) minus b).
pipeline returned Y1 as 3.70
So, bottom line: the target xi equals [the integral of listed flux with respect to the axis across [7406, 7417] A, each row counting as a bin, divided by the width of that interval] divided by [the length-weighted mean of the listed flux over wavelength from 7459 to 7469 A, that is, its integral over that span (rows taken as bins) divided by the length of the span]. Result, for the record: 0.93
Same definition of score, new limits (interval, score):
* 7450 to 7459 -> 2017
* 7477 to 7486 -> 2010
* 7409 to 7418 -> 1978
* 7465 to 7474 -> 1954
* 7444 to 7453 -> 2067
